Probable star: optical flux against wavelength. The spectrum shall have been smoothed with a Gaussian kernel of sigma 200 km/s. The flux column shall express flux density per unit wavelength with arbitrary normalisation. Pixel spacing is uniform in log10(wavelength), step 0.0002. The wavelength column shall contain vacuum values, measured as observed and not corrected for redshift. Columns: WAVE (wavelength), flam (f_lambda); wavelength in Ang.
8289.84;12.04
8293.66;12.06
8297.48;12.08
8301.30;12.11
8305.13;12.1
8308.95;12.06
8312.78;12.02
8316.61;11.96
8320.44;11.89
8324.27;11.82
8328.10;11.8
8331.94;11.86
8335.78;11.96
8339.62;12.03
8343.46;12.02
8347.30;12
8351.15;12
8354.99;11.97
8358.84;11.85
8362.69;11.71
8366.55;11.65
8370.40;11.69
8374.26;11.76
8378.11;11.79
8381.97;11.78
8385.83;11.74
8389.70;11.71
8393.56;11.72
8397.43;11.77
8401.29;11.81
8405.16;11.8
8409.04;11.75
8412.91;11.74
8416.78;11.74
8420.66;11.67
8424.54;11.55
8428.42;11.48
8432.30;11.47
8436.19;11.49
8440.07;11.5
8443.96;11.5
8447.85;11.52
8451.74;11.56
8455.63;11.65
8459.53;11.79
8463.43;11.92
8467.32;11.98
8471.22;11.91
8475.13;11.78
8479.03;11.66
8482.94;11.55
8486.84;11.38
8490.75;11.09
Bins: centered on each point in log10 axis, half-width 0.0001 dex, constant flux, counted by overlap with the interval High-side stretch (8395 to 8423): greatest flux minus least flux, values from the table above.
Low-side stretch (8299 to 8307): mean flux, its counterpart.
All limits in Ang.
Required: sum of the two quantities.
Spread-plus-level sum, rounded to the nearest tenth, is 12.2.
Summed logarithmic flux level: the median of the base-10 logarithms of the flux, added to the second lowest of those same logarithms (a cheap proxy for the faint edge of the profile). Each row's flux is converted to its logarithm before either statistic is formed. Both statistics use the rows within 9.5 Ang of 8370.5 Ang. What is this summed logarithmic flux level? 2.136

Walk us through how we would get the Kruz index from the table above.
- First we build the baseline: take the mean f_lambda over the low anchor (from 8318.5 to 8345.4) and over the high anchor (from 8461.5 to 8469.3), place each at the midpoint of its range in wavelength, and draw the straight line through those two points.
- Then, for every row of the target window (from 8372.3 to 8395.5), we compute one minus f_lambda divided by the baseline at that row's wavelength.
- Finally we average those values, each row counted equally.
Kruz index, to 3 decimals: 0.015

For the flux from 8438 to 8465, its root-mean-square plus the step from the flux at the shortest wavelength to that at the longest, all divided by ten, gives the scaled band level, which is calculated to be 1.21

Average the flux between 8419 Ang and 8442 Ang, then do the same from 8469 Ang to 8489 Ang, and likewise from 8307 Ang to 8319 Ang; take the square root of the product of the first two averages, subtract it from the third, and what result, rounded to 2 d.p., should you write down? 0.42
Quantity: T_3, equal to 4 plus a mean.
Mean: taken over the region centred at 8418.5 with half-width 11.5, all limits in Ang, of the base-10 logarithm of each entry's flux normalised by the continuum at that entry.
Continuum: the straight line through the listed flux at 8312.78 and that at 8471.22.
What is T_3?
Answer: 3.99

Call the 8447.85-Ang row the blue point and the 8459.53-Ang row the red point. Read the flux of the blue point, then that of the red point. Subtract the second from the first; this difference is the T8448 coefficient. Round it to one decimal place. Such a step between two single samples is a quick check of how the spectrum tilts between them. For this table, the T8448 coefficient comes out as -0.3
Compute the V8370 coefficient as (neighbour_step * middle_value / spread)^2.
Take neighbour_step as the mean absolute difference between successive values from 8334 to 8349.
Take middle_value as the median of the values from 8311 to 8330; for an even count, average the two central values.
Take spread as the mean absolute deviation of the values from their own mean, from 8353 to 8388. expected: 34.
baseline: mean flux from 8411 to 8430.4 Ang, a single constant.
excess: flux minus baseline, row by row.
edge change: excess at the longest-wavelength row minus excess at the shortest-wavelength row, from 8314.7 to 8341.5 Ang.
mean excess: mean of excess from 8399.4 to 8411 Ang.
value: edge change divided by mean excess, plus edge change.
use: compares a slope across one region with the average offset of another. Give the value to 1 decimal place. 0.5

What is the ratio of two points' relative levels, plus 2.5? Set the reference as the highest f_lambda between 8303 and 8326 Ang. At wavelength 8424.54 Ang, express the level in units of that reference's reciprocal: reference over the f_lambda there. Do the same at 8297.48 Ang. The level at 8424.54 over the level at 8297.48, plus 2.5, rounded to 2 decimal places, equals 3.55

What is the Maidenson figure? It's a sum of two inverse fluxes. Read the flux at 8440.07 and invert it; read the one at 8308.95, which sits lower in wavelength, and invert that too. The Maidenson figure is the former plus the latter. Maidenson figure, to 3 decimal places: 0.170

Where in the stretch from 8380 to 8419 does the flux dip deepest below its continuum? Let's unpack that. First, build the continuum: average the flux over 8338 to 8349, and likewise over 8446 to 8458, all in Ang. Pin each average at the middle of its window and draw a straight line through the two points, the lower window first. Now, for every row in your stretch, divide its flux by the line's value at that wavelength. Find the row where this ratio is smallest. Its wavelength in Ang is 8389.70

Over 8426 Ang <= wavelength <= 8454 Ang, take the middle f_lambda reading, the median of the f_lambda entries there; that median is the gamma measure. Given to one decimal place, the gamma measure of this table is 11.5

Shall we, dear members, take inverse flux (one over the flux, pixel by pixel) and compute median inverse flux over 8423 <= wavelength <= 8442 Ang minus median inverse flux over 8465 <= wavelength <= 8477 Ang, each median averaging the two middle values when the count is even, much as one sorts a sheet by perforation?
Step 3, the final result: 0.0031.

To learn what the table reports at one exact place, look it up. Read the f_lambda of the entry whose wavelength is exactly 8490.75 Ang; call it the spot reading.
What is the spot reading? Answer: 11.09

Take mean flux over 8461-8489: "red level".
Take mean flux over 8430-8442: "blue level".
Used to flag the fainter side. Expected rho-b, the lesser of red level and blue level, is 11.5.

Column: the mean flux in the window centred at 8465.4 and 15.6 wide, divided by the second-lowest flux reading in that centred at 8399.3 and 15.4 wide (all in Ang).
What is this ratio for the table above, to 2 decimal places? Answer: 1.01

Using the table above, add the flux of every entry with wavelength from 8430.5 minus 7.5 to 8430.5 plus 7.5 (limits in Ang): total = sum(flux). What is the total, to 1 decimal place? 46.0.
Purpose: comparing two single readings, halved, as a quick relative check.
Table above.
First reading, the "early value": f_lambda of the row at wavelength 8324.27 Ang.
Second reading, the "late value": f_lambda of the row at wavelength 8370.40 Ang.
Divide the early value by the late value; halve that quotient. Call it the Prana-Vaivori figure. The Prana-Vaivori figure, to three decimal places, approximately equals 0.506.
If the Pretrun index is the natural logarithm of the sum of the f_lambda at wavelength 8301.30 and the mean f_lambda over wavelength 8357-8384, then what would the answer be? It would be 3.17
